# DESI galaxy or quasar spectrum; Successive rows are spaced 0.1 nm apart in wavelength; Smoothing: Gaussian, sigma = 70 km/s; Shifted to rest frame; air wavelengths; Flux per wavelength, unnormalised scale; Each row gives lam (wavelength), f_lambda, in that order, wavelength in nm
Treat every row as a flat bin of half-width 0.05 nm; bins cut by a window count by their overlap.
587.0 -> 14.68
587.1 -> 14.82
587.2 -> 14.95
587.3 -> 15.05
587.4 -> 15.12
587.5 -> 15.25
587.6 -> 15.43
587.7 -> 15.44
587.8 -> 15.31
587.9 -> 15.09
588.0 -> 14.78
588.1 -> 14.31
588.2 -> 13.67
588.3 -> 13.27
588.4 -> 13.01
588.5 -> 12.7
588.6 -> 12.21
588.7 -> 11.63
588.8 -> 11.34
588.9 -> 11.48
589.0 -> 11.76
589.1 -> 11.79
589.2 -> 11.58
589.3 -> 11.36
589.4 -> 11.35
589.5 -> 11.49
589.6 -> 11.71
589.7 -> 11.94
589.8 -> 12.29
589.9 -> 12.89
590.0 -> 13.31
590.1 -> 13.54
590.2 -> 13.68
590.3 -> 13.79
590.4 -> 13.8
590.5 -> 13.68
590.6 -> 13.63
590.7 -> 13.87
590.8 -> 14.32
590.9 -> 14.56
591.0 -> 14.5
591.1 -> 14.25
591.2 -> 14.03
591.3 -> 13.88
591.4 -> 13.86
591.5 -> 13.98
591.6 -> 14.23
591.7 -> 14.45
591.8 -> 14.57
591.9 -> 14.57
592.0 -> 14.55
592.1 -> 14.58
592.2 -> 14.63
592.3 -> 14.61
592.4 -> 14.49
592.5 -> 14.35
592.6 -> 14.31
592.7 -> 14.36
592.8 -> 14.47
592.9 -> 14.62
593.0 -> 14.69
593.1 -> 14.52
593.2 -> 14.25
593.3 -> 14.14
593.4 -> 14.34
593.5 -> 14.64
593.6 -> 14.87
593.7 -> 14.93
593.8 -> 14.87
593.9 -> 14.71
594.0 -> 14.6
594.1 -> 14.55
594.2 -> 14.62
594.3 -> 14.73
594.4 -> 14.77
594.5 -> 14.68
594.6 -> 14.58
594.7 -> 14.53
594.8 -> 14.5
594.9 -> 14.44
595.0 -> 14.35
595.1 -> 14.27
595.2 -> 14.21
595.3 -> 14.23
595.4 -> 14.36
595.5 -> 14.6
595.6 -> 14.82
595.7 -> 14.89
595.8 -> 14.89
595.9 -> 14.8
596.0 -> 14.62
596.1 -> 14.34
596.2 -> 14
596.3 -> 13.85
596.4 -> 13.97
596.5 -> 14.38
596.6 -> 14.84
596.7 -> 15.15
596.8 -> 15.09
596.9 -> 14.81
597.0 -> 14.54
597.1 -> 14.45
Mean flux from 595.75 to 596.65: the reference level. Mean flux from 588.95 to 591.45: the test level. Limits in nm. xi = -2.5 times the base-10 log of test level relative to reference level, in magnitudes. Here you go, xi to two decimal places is 0.11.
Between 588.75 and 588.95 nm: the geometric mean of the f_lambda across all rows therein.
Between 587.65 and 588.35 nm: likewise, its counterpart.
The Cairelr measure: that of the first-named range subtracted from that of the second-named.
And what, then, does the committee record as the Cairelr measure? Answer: 3.1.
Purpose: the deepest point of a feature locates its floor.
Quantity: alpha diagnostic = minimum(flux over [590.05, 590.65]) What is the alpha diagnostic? 13.54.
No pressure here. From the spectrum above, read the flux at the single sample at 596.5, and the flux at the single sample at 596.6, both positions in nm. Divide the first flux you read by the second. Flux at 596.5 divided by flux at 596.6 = 0.97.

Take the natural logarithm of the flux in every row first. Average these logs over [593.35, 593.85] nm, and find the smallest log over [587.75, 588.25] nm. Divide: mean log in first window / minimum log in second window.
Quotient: 1.03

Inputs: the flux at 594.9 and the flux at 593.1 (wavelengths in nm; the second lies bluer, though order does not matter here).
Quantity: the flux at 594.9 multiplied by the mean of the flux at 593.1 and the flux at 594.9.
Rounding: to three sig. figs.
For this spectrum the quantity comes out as 209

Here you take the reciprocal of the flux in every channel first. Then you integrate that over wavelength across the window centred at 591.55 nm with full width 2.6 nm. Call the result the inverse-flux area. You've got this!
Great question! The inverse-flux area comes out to 0.183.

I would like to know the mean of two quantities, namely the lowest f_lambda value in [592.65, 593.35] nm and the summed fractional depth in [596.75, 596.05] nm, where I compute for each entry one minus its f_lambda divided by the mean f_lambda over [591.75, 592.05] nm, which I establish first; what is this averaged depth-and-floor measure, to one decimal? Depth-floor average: 7.1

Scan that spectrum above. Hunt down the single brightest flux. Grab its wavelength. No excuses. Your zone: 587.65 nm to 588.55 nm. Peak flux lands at 587.7 nm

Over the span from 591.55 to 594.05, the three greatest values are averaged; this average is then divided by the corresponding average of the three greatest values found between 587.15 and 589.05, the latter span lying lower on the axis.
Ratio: 0.97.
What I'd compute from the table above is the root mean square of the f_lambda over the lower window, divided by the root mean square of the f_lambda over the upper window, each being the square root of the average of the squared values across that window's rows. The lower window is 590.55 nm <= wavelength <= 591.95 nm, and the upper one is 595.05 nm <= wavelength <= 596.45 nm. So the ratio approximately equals 0.98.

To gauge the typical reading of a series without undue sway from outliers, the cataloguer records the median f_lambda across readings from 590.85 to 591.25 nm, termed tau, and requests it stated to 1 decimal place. 14.4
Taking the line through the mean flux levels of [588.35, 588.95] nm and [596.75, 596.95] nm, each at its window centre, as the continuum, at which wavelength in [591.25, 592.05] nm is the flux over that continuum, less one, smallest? 591.4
